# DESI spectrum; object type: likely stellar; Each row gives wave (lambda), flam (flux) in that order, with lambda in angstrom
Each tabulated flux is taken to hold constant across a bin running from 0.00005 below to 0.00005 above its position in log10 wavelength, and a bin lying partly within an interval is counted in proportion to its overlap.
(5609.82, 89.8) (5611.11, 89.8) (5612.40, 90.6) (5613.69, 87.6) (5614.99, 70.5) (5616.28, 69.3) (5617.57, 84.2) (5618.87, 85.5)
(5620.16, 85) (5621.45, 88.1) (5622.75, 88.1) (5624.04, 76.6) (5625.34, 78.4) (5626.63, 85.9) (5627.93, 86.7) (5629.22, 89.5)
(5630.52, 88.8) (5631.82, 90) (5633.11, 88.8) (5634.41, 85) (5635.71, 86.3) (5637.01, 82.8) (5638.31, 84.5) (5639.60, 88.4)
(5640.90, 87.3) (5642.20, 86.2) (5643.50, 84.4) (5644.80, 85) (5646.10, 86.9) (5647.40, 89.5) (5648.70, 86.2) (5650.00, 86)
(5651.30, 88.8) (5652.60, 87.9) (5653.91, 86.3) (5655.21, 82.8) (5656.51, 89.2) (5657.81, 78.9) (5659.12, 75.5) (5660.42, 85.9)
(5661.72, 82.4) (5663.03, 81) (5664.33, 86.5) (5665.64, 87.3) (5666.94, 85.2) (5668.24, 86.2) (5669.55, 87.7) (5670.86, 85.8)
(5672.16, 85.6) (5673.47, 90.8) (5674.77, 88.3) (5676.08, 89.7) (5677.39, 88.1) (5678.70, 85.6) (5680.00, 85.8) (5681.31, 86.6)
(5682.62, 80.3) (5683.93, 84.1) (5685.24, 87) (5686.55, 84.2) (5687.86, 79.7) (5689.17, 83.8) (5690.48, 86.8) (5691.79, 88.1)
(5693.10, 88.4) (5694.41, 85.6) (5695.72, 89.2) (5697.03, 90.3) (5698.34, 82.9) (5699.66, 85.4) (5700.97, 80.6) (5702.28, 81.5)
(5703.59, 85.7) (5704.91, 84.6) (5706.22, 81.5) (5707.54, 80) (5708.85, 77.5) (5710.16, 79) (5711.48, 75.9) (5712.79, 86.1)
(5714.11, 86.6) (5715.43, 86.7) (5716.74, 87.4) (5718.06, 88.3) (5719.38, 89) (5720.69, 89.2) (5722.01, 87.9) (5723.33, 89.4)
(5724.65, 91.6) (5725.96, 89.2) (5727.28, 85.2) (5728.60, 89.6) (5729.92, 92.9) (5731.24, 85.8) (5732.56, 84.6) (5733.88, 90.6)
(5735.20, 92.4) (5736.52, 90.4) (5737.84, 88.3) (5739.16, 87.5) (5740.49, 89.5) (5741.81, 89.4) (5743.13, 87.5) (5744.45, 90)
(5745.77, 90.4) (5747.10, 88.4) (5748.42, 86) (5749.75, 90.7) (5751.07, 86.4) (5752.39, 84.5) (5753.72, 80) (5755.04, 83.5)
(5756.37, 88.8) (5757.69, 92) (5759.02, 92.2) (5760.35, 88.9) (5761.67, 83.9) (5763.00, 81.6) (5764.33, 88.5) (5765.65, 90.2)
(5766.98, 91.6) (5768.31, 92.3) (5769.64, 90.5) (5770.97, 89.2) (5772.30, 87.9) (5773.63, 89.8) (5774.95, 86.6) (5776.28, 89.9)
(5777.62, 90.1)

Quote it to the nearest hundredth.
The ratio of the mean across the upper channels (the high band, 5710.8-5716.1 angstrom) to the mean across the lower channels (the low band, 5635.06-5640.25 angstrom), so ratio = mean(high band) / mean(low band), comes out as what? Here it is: 0.98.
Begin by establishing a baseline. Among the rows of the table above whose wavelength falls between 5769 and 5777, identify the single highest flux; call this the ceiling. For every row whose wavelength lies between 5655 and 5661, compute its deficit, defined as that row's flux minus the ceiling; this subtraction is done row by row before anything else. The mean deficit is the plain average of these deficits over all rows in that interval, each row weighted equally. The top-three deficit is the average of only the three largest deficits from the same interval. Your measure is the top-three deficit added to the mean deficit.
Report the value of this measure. -13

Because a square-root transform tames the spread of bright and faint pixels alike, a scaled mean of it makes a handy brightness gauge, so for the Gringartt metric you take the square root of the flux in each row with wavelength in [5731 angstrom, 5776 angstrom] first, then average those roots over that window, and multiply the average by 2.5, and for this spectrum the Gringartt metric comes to 23.5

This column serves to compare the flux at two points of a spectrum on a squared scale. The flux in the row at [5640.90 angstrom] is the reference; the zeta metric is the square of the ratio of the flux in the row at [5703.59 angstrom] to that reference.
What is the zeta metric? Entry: 0.96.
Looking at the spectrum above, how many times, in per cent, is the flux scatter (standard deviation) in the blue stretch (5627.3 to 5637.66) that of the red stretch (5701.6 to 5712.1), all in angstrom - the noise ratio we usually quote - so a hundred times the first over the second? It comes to 75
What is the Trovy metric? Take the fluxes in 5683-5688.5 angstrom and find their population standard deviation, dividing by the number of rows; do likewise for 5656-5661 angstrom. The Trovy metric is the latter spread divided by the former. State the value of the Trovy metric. 2.08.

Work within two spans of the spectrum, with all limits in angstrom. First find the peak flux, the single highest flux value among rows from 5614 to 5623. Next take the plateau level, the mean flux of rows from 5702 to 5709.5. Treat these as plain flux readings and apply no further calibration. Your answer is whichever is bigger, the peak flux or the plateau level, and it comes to 88.1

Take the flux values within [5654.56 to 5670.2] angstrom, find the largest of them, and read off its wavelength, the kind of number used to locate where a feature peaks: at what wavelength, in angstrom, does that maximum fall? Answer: 5656.51 angstrom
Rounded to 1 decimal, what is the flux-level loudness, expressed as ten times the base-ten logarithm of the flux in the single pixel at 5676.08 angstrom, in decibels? 19.5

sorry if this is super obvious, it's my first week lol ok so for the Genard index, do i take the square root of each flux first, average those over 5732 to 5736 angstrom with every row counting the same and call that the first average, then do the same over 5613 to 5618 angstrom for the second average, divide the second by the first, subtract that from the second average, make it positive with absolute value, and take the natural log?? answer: 2.064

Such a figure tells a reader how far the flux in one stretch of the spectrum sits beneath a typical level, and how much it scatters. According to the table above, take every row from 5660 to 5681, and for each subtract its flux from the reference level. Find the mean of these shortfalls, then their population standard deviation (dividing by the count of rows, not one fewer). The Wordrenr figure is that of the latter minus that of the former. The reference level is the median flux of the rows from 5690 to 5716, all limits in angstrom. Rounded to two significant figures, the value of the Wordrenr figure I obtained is 3.2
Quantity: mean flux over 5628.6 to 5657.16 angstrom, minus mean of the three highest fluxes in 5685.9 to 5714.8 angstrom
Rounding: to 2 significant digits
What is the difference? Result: -2.5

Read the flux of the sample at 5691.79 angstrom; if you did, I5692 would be 88.1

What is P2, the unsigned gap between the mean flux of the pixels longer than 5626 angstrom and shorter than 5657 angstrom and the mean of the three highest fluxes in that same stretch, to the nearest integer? 3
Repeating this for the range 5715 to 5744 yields 4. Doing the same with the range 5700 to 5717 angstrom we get 4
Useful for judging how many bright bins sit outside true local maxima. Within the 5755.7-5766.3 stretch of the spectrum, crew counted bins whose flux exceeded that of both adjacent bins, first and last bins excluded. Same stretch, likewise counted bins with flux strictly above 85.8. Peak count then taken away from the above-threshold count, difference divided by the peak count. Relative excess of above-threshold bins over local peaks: 5.0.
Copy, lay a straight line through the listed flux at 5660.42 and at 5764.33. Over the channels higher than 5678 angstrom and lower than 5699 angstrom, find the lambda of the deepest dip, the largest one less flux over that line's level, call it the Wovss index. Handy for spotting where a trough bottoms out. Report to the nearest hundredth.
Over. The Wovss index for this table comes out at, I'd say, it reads 5687.86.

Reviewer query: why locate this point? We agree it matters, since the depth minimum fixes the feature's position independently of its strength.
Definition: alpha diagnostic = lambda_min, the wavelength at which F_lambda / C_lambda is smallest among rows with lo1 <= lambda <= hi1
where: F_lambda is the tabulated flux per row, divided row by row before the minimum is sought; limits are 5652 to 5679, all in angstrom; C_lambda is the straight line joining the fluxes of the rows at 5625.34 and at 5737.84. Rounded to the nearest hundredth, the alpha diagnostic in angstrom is 5659.12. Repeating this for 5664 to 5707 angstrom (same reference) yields 5700.97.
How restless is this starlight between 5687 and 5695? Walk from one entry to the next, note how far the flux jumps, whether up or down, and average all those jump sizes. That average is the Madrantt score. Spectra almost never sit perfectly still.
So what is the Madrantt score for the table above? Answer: 2.30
